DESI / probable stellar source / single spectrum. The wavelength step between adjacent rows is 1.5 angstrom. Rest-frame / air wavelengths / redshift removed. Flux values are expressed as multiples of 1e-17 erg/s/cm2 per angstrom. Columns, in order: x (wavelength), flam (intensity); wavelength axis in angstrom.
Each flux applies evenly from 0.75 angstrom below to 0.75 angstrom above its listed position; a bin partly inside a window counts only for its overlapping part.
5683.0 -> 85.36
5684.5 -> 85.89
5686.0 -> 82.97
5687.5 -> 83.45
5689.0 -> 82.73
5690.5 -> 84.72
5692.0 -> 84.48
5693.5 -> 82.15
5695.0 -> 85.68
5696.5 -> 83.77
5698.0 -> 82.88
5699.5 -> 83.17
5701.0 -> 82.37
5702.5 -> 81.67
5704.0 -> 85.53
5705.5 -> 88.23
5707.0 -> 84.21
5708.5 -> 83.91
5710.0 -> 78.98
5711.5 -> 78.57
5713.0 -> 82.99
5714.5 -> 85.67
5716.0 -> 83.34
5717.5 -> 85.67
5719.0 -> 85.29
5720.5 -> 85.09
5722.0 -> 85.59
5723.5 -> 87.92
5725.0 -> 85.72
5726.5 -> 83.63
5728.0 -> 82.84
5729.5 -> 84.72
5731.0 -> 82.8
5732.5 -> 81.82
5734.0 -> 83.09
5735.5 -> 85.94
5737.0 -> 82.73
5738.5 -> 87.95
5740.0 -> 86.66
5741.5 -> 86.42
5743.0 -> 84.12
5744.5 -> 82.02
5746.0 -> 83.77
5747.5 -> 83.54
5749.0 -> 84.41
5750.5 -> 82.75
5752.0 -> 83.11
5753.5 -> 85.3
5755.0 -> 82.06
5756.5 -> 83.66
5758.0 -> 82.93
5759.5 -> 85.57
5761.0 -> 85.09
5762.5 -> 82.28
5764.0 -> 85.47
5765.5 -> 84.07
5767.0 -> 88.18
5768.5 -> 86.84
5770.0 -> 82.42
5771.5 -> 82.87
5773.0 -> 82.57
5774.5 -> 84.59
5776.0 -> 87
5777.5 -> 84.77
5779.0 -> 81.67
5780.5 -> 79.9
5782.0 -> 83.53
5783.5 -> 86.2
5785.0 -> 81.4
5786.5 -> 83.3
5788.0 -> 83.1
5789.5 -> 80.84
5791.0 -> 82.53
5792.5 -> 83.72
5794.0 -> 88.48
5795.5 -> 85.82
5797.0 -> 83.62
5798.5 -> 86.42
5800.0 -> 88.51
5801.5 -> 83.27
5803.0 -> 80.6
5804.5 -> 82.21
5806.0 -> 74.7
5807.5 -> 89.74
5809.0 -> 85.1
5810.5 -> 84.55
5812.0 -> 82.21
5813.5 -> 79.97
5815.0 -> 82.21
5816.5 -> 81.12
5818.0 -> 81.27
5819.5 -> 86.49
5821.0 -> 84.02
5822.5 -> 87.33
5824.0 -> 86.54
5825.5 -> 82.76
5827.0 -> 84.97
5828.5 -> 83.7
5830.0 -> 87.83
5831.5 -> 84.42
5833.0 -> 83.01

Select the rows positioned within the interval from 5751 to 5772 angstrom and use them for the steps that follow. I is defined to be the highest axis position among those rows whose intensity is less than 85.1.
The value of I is 5771.5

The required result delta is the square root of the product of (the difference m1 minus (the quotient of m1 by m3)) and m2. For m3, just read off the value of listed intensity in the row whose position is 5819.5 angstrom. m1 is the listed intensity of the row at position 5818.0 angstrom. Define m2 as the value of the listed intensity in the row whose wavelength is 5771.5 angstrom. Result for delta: 82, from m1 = 81.27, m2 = 82.87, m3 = 86.49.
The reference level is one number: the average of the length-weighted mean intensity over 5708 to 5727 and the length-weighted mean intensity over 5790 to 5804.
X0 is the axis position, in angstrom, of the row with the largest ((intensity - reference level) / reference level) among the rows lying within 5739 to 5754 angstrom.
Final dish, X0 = 5740.0 angstrom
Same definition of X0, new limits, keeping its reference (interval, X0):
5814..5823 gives 5822.5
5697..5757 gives 5705.5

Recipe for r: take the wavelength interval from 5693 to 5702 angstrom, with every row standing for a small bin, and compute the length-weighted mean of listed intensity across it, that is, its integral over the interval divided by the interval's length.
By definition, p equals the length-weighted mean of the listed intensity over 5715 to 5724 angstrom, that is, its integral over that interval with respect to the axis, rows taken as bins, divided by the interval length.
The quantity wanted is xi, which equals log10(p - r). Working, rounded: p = 85.4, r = 83.3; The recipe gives 0.32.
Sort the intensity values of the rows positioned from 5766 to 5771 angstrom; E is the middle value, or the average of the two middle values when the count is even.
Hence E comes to 86.8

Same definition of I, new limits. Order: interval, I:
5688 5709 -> 5708.5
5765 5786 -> 5785.0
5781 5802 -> 5801.5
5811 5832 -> 5831.5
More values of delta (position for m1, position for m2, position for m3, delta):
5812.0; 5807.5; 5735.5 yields 85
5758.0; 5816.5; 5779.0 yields 82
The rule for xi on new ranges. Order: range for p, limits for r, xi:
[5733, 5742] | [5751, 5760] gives 0.22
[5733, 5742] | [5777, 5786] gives 0.39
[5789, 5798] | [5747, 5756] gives -0.10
